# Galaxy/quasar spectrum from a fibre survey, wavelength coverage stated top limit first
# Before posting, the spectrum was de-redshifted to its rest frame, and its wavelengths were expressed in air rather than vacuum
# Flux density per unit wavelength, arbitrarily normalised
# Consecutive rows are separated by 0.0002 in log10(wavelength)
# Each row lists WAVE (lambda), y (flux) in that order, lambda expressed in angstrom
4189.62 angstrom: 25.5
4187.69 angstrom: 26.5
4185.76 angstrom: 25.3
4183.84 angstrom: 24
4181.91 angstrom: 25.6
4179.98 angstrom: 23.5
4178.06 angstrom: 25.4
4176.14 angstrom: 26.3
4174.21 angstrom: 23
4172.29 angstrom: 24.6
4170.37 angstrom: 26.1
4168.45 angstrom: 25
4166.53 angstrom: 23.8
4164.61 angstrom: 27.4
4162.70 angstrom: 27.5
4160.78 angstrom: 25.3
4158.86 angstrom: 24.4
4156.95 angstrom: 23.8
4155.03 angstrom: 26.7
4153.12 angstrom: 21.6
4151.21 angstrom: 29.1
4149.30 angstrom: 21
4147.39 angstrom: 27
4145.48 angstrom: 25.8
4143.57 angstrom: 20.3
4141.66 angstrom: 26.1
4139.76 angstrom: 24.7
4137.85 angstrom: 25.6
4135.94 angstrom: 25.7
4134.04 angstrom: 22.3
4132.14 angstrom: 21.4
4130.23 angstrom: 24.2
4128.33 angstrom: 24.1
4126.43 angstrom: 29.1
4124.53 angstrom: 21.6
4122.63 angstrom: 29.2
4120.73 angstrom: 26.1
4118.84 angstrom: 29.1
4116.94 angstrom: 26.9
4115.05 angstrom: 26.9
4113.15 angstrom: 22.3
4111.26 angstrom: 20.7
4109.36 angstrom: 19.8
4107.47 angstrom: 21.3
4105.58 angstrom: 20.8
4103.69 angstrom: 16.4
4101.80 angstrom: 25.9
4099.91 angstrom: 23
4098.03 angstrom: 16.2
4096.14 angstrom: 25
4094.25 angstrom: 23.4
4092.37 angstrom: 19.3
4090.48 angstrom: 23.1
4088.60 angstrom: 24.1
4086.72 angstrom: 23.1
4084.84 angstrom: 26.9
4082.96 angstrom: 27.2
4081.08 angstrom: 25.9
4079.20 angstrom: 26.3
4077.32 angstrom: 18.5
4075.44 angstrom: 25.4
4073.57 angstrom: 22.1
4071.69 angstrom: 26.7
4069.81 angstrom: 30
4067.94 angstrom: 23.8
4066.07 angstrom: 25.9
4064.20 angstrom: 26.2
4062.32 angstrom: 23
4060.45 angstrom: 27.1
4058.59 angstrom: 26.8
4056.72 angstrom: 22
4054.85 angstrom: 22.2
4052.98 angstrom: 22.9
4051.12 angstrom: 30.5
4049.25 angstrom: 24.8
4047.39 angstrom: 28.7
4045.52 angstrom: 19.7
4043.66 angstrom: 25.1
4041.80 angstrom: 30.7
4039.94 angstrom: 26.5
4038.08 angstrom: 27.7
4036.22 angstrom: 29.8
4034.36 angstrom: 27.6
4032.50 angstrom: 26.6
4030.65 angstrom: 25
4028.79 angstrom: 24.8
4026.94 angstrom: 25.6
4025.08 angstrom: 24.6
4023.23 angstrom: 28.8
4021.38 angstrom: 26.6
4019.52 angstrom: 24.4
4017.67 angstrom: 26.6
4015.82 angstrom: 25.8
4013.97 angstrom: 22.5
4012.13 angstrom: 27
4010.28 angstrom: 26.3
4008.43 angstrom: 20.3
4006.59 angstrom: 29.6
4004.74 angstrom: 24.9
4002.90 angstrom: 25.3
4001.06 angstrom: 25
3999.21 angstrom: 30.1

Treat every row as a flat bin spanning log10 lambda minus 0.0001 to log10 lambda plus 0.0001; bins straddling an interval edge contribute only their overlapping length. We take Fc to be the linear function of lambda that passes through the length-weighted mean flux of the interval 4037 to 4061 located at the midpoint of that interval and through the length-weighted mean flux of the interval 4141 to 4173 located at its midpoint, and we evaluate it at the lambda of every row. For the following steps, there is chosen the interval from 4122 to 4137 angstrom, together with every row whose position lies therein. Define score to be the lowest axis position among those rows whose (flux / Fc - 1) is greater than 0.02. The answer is 4122.63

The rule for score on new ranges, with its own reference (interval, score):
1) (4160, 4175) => 4162.70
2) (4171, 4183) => 4176.14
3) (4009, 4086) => 4012.13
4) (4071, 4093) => 4071.69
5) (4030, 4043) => 4032.50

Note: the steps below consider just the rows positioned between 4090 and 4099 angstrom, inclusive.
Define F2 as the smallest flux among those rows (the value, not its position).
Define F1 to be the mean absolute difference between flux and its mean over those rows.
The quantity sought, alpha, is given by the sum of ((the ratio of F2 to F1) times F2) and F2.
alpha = 106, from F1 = 2.9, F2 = 16.2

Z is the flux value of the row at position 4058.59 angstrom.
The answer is 26.8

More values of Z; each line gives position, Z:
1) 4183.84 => 24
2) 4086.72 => 23.1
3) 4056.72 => 22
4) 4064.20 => 26.2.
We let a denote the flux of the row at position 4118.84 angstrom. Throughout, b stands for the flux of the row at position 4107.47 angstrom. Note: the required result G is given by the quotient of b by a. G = 0.73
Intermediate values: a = 29.1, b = 21.3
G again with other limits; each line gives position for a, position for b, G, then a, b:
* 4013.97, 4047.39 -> 1.28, 22.5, 28.7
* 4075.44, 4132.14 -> 0.84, 25.4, 21.4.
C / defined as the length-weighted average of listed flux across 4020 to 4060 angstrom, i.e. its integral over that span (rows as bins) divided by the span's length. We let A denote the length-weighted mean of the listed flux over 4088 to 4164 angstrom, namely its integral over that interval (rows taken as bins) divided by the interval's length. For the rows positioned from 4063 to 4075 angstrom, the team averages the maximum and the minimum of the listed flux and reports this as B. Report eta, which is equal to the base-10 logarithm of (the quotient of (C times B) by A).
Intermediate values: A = 23.9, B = 26.05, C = 26.0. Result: 1.45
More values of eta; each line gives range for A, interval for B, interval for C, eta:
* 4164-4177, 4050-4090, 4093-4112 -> 1.32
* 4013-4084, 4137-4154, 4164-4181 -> 1.38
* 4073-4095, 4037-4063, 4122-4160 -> 1.42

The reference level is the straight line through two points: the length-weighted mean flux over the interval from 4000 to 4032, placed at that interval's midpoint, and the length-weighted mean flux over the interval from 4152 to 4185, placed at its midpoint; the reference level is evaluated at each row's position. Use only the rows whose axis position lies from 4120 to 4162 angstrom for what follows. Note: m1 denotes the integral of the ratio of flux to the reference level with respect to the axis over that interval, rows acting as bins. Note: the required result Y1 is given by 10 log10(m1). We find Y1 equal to 16.2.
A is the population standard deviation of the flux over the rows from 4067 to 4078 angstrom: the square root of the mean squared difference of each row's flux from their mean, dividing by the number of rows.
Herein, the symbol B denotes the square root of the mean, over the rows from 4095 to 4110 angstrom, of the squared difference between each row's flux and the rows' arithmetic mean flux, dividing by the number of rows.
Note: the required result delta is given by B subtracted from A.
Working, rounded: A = 3.6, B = 3.3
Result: 0.3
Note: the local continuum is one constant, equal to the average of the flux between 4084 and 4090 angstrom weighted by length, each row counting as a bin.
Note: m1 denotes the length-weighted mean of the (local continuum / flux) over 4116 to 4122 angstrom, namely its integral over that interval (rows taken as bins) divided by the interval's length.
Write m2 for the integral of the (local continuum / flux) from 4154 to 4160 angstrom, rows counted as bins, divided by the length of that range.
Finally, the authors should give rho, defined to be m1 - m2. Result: -0.09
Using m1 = 0.90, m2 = 0.99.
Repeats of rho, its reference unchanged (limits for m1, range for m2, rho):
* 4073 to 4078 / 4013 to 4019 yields 0.14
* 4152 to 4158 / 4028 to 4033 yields 0.06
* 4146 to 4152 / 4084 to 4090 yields -0.03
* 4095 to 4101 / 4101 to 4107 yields -0.03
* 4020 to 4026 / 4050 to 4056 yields -0.07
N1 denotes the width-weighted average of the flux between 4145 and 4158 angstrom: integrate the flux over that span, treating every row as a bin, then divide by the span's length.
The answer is 25.0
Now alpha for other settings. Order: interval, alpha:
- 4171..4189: 547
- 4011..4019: 363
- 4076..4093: 155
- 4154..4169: 465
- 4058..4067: 495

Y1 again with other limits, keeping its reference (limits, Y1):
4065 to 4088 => 13.6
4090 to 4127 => 15.3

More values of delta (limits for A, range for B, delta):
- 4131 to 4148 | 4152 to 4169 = 0.4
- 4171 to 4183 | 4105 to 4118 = -1.6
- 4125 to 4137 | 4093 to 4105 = -1.4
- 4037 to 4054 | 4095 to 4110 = 0.0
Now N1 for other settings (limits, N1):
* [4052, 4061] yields 24.1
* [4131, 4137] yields 23.2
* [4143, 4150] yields 23.8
